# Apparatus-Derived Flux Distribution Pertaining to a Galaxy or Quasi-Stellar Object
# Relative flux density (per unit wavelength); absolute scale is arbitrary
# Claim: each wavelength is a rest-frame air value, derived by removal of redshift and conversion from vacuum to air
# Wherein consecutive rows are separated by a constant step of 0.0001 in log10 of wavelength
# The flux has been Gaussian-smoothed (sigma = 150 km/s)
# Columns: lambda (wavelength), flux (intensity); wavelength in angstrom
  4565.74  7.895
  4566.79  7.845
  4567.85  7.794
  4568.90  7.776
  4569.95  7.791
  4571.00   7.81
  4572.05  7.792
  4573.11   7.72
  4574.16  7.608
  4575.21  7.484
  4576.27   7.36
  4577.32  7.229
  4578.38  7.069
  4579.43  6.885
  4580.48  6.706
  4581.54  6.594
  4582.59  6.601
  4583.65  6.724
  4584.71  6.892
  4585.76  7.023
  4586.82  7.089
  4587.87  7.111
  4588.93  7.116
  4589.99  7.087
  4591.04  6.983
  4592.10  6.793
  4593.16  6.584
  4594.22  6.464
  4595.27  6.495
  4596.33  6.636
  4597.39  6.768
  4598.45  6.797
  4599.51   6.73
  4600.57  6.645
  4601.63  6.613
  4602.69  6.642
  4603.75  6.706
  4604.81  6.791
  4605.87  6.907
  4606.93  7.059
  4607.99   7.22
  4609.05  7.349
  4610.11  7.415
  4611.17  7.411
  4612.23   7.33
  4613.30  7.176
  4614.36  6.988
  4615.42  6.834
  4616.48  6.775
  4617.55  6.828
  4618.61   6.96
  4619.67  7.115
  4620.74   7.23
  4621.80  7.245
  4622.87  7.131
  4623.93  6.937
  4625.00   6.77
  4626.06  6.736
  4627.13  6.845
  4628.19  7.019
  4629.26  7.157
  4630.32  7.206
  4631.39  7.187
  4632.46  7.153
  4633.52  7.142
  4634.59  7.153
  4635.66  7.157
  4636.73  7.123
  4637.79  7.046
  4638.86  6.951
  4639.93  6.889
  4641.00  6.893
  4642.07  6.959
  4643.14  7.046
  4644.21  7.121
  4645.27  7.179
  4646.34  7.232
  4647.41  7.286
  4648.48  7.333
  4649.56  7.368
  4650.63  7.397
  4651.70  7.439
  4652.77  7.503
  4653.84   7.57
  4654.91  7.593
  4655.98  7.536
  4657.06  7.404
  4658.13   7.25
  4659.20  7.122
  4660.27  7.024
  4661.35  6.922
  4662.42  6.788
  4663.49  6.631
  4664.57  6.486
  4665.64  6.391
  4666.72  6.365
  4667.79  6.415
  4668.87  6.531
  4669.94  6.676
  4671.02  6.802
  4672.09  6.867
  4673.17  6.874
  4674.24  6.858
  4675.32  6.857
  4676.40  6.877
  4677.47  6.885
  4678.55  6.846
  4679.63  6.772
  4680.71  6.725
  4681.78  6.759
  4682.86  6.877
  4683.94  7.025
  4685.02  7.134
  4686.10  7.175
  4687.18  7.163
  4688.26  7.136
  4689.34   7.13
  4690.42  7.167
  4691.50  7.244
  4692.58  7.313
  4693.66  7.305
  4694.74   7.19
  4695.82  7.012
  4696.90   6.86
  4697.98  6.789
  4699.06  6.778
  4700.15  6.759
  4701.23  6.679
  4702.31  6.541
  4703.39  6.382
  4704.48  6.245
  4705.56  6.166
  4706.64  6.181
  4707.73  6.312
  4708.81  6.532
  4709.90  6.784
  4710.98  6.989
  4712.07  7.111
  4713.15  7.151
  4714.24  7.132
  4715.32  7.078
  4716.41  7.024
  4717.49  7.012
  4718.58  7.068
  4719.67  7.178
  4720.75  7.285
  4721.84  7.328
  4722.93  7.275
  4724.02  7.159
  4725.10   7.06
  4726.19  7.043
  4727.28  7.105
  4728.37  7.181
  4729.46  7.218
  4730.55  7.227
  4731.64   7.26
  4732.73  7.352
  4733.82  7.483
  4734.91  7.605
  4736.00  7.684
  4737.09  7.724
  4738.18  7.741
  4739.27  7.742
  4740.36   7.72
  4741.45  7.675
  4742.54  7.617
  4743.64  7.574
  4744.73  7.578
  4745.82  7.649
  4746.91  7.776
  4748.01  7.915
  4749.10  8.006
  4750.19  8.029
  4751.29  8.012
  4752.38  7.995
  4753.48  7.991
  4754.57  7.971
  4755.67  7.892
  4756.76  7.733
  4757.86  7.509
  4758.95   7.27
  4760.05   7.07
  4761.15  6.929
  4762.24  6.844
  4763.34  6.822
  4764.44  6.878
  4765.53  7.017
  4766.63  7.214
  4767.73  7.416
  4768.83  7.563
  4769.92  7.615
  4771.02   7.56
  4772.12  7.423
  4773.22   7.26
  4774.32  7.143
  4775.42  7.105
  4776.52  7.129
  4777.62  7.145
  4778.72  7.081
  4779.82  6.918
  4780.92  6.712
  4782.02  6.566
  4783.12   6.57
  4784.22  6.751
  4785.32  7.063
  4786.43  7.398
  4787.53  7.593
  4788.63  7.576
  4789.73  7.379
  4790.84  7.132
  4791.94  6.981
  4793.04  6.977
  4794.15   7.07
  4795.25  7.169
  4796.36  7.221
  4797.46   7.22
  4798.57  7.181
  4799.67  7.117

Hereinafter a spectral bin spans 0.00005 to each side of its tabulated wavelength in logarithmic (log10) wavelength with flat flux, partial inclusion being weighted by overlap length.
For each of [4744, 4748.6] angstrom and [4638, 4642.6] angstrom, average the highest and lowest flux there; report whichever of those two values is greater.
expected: 7.7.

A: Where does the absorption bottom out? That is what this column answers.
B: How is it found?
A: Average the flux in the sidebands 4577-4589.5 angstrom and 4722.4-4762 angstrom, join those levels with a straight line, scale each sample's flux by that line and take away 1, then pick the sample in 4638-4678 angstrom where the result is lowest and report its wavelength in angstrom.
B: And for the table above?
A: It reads 4666.72 angstrom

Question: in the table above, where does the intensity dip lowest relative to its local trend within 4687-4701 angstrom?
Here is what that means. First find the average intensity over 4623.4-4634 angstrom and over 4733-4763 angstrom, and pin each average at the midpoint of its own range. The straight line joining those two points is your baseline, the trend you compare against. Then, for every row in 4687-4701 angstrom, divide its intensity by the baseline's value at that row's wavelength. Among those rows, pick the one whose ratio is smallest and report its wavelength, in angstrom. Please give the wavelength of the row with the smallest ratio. 4700.15 angstrom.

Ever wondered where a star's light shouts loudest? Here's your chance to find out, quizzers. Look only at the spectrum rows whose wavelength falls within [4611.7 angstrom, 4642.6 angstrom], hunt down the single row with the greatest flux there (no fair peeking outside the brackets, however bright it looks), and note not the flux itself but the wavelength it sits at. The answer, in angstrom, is 4612.23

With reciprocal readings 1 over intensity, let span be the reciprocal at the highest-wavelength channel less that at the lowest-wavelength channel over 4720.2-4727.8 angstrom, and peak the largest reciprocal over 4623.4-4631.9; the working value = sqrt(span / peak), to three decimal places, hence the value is 0.153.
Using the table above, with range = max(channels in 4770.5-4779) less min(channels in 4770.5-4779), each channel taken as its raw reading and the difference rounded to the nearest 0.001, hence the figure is 0.479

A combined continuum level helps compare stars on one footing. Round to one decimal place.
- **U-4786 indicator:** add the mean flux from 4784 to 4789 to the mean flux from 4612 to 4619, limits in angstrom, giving 14.3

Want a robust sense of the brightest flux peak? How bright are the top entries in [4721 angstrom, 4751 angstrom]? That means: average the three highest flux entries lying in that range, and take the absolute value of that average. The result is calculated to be 8.0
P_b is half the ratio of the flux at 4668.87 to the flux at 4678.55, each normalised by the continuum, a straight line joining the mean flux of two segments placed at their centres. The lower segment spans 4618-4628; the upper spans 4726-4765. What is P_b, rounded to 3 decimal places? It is 0.480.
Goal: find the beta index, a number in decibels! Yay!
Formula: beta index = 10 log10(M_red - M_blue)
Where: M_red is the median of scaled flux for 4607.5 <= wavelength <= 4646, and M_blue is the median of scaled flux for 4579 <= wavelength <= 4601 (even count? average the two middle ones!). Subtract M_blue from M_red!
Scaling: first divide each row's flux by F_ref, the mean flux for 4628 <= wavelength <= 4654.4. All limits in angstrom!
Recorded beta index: -13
